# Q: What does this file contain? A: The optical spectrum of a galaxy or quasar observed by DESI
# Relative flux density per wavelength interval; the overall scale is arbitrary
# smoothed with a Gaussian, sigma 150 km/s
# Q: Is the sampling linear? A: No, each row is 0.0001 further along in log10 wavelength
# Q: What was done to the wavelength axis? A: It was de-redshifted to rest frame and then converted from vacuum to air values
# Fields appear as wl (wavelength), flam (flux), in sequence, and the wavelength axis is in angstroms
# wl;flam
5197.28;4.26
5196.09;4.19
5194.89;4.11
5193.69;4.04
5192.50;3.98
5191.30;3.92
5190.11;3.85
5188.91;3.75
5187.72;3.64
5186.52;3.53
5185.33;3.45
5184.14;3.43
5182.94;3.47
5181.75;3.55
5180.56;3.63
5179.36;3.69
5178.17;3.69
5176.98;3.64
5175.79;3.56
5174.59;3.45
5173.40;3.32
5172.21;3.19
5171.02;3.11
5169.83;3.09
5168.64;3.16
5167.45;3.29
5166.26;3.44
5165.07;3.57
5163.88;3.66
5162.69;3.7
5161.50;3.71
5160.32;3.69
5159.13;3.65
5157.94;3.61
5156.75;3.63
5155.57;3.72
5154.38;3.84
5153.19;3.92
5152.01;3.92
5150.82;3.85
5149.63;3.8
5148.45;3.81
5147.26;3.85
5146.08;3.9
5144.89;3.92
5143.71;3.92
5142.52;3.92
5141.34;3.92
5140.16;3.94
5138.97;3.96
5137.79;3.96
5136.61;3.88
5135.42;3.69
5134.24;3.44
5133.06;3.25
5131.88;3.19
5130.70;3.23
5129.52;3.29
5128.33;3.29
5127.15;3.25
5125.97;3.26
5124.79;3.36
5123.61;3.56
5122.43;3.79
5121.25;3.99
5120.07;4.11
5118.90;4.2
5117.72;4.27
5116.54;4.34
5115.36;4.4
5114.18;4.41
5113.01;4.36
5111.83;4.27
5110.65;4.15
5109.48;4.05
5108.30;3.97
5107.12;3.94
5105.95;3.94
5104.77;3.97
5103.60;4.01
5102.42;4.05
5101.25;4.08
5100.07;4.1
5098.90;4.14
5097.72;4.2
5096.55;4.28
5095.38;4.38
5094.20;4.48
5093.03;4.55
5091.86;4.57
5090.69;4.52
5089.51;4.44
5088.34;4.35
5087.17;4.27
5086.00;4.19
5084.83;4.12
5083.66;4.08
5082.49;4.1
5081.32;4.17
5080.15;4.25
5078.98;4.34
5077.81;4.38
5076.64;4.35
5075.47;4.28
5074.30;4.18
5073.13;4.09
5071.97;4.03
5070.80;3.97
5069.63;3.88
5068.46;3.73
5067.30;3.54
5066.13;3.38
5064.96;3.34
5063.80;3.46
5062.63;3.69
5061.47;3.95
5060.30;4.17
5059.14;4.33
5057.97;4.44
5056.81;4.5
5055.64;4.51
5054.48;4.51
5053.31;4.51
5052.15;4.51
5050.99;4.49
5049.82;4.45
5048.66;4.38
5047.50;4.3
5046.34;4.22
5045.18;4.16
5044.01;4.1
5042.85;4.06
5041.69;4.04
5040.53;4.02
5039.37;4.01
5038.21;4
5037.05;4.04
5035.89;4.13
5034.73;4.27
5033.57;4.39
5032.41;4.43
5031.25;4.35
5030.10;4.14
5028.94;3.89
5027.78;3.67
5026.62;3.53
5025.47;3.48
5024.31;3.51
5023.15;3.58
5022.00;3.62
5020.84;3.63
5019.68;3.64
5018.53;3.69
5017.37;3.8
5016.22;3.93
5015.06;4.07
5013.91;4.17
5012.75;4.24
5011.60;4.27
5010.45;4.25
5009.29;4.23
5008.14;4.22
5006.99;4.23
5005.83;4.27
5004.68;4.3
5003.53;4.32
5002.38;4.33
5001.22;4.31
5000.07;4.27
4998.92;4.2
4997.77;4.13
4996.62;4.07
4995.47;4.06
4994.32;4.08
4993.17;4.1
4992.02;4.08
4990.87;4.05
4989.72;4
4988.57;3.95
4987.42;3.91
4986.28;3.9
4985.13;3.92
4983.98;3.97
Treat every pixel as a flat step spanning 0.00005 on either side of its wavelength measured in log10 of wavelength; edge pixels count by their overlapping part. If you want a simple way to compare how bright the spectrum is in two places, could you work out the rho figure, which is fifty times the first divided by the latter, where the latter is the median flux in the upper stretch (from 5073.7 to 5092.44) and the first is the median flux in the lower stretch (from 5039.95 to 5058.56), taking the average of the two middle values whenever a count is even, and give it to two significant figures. 52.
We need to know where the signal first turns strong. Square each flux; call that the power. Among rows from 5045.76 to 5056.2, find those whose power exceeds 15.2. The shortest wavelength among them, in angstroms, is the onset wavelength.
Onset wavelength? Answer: 5046.34 angstroms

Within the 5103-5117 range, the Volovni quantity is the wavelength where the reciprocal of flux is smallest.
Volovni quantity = 5114.18 angstroms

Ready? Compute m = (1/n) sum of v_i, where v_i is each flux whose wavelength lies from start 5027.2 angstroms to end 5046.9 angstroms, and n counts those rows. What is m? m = 4.1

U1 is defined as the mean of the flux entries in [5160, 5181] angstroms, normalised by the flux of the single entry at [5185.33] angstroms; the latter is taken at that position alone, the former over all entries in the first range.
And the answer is 1.01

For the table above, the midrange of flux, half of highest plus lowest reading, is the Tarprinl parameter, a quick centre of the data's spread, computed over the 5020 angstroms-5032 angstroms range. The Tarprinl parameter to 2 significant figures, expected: 3.9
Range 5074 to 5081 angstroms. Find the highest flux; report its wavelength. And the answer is 5077.81 angstroms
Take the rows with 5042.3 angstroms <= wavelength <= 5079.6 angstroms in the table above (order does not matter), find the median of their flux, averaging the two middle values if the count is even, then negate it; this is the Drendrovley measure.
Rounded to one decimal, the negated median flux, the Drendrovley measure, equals -4.2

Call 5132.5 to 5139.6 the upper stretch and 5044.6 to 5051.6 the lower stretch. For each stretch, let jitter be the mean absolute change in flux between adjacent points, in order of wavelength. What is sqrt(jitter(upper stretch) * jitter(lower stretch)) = 0.10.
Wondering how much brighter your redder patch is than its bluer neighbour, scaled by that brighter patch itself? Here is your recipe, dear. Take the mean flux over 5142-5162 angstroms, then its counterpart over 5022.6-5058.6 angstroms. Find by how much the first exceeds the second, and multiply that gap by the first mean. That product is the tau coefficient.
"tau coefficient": -1.3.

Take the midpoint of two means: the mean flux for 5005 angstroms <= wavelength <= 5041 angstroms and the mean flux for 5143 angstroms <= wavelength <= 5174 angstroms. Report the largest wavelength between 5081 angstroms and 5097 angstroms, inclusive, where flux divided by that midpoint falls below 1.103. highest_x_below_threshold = 5086.00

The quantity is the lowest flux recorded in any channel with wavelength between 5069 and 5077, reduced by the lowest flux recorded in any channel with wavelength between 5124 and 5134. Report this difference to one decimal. 0.7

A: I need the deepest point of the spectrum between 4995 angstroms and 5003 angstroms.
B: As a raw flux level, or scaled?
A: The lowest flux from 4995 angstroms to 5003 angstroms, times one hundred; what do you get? 406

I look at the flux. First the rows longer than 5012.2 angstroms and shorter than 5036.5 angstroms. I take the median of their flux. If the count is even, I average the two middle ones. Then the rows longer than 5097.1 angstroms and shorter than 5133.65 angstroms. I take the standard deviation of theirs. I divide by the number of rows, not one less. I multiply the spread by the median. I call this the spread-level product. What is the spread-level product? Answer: 1.6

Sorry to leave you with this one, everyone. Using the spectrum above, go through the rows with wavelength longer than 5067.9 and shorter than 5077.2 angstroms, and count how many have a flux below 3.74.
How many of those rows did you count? 1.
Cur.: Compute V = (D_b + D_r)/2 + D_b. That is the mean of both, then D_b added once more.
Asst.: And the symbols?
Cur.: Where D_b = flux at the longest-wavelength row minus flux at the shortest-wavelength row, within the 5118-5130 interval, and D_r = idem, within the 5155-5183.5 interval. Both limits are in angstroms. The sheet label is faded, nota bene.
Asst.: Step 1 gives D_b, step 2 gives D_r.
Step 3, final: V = -1.5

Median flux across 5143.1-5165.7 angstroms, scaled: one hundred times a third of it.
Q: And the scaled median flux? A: 127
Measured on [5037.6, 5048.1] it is 135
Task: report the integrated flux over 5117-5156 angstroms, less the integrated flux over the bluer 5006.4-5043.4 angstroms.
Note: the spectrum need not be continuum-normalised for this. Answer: -2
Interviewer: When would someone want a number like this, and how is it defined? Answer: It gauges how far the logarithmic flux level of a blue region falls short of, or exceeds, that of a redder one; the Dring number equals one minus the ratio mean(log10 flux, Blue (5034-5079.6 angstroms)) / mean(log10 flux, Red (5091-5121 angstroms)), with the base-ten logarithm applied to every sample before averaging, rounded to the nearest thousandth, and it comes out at 0.016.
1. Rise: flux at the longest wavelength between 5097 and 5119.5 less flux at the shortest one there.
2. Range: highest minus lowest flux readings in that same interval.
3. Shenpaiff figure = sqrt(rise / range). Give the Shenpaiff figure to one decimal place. 0.0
